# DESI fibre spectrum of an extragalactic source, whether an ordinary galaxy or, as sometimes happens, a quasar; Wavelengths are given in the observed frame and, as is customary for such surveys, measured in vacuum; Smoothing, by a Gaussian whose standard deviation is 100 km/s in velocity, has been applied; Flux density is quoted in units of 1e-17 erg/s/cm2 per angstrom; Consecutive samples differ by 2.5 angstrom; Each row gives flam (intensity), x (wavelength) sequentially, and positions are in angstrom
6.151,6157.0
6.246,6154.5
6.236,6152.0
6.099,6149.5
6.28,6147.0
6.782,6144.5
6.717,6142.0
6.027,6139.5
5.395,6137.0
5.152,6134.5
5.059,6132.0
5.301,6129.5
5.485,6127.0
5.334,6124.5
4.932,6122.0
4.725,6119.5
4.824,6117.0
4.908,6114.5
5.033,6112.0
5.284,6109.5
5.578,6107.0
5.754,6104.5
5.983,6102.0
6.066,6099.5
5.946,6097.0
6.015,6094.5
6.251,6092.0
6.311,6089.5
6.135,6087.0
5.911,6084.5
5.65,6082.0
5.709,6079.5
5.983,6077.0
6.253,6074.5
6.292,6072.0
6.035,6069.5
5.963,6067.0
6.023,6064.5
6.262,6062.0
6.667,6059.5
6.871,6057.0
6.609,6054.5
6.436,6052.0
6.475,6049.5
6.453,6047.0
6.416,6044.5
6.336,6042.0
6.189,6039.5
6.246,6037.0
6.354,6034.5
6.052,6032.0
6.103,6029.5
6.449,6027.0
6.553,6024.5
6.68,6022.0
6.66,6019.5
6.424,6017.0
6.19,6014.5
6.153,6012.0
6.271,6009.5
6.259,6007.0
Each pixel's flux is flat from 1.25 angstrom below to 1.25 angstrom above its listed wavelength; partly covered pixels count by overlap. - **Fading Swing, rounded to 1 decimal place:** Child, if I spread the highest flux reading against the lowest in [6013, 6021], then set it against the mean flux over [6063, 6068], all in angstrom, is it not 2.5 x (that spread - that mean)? -13.8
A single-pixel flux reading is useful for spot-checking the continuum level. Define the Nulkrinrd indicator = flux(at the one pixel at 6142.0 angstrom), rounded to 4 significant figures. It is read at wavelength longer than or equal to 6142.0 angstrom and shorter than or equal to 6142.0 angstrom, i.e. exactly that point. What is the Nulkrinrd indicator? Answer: 6.717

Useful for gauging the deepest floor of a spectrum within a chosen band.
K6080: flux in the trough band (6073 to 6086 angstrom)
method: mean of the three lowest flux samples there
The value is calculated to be 5.76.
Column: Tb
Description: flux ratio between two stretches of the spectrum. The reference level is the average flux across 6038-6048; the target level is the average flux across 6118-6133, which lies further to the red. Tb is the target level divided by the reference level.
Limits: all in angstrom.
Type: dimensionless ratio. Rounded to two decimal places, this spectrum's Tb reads 0.81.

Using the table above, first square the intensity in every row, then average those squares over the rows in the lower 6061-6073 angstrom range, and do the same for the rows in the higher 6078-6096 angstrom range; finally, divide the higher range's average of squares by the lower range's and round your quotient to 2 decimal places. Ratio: 0.96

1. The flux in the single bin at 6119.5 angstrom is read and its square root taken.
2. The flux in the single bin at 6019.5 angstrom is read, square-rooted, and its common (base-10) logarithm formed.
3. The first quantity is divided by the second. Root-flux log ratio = 5.3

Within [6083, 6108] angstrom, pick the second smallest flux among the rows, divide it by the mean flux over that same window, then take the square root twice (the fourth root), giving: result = 0.990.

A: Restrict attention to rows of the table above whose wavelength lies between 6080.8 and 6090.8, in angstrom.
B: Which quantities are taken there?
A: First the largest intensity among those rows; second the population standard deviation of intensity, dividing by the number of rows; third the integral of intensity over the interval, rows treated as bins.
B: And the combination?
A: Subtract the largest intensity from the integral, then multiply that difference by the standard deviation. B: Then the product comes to 13.3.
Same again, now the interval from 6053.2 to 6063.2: 13.0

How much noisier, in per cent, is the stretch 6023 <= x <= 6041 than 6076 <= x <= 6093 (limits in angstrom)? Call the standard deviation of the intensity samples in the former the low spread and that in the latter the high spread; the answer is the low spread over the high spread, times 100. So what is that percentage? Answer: 72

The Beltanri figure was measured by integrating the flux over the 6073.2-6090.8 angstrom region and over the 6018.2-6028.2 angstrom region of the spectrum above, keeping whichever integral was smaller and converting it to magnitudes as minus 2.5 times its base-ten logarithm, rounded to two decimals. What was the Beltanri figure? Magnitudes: -4.55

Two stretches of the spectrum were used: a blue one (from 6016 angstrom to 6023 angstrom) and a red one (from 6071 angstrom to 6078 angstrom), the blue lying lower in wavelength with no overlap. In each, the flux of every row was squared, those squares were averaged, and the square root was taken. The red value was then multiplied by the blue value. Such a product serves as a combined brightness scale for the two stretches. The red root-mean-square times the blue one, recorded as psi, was 40.7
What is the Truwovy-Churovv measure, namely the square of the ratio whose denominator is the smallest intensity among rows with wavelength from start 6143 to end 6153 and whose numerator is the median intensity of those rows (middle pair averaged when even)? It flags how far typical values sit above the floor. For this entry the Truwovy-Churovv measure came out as 1.05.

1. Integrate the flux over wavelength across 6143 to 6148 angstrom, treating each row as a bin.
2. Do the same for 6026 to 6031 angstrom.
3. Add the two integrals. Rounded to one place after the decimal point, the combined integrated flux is 64.0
